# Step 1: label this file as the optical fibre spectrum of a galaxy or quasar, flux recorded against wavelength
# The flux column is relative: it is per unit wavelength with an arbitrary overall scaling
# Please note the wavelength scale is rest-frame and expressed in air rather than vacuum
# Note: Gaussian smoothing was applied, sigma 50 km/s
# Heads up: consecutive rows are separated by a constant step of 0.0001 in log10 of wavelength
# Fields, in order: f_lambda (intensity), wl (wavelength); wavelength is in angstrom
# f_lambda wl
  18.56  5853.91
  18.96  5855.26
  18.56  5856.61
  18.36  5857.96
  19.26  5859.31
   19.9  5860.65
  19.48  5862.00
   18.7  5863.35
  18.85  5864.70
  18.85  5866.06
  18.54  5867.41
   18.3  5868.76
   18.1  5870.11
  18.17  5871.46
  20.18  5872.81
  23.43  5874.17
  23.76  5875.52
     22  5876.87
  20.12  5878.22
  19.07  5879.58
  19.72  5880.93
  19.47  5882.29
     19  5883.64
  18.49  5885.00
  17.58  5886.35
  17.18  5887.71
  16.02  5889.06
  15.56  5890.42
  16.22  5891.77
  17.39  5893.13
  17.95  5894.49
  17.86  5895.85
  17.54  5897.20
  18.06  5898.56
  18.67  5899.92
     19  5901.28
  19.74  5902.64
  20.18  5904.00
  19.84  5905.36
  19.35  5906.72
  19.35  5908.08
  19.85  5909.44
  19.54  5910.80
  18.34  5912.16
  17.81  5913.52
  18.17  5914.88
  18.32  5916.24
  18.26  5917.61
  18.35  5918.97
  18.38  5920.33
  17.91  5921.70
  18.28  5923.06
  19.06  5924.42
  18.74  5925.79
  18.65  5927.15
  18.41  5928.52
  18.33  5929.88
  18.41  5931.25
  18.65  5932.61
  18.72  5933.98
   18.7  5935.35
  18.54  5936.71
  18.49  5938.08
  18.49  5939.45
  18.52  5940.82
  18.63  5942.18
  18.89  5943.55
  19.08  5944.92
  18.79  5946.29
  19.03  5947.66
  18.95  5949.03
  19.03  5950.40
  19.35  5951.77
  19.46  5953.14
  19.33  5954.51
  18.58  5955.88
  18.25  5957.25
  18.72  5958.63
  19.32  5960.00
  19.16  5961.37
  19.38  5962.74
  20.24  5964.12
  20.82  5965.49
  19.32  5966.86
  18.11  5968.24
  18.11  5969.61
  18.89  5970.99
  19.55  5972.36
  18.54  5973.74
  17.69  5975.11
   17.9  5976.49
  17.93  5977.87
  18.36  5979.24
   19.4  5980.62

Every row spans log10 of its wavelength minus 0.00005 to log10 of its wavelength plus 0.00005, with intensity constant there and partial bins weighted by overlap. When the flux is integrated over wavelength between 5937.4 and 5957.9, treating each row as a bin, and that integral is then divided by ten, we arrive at 38.7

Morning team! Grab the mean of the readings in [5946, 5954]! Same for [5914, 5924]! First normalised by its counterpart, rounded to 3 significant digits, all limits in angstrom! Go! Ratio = 1.05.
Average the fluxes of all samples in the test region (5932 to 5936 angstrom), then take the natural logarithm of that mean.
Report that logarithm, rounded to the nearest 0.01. 2.93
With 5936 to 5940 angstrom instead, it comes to 2.92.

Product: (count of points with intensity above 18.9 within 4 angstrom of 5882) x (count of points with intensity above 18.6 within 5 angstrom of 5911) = 20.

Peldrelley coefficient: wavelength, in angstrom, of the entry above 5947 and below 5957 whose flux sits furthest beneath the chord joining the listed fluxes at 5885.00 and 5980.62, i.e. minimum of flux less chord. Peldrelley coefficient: 5955.88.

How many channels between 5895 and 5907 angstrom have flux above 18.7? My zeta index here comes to 5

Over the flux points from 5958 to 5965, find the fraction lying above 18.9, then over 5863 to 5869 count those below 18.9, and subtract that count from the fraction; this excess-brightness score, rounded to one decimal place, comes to -4.2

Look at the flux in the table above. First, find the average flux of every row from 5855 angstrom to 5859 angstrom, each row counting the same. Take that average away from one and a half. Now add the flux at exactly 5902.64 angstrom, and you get 2.6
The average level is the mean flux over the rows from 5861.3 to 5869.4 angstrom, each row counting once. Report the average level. 18.8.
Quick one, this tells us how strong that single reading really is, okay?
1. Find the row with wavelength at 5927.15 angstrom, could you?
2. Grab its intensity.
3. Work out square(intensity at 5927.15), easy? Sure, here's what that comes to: 348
